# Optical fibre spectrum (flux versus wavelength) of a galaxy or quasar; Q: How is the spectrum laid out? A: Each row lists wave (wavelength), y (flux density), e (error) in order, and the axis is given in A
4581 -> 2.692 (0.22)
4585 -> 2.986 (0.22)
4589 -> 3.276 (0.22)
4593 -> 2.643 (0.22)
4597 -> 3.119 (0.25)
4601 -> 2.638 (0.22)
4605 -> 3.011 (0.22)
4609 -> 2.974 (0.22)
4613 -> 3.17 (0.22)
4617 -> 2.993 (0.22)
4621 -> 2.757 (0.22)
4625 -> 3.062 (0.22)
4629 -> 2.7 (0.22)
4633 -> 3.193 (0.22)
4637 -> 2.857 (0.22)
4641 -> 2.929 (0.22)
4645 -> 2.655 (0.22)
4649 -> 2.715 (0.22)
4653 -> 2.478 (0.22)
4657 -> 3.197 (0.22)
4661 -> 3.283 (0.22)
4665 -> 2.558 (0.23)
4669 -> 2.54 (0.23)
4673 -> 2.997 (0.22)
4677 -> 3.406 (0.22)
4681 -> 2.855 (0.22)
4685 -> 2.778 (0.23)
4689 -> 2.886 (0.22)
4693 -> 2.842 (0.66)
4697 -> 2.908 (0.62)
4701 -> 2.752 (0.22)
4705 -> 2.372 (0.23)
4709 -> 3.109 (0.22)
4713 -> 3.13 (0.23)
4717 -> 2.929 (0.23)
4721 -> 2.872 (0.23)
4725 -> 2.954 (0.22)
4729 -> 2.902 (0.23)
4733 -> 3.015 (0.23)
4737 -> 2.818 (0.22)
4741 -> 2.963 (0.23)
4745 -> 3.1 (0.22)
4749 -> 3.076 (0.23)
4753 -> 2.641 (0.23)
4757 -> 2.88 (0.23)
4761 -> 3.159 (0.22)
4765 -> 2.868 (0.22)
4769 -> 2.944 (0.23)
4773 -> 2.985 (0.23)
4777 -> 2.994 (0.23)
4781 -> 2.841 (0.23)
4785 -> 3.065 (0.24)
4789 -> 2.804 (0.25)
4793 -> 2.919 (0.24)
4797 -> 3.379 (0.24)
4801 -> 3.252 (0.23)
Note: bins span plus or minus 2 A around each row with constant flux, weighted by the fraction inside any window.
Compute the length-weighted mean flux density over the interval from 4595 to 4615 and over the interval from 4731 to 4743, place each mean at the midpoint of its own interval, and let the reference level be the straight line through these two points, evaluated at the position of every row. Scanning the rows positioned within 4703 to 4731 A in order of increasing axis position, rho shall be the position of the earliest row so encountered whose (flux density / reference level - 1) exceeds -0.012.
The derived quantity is 4709 A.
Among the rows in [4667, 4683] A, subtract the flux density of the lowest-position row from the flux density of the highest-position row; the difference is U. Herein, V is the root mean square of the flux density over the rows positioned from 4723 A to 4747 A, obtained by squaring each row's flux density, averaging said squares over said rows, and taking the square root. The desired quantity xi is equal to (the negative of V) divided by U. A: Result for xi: -9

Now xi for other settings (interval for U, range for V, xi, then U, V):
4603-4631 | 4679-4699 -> 9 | -0.3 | 2.85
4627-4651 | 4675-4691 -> -199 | 0.0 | 2.99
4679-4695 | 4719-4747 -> 227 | 0.0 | 2.95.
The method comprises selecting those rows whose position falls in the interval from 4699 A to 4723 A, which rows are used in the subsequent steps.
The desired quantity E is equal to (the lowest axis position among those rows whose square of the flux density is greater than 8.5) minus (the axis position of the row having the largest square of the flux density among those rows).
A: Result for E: -4 A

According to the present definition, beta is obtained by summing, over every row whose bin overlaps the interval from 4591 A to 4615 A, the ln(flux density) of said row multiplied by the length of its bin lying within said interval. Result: 25.7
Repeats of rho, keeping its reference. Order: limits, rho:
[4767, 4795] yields 4769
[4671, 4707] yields 4673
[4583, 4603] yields 4585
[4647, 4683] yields 4657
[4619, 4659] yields 4625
